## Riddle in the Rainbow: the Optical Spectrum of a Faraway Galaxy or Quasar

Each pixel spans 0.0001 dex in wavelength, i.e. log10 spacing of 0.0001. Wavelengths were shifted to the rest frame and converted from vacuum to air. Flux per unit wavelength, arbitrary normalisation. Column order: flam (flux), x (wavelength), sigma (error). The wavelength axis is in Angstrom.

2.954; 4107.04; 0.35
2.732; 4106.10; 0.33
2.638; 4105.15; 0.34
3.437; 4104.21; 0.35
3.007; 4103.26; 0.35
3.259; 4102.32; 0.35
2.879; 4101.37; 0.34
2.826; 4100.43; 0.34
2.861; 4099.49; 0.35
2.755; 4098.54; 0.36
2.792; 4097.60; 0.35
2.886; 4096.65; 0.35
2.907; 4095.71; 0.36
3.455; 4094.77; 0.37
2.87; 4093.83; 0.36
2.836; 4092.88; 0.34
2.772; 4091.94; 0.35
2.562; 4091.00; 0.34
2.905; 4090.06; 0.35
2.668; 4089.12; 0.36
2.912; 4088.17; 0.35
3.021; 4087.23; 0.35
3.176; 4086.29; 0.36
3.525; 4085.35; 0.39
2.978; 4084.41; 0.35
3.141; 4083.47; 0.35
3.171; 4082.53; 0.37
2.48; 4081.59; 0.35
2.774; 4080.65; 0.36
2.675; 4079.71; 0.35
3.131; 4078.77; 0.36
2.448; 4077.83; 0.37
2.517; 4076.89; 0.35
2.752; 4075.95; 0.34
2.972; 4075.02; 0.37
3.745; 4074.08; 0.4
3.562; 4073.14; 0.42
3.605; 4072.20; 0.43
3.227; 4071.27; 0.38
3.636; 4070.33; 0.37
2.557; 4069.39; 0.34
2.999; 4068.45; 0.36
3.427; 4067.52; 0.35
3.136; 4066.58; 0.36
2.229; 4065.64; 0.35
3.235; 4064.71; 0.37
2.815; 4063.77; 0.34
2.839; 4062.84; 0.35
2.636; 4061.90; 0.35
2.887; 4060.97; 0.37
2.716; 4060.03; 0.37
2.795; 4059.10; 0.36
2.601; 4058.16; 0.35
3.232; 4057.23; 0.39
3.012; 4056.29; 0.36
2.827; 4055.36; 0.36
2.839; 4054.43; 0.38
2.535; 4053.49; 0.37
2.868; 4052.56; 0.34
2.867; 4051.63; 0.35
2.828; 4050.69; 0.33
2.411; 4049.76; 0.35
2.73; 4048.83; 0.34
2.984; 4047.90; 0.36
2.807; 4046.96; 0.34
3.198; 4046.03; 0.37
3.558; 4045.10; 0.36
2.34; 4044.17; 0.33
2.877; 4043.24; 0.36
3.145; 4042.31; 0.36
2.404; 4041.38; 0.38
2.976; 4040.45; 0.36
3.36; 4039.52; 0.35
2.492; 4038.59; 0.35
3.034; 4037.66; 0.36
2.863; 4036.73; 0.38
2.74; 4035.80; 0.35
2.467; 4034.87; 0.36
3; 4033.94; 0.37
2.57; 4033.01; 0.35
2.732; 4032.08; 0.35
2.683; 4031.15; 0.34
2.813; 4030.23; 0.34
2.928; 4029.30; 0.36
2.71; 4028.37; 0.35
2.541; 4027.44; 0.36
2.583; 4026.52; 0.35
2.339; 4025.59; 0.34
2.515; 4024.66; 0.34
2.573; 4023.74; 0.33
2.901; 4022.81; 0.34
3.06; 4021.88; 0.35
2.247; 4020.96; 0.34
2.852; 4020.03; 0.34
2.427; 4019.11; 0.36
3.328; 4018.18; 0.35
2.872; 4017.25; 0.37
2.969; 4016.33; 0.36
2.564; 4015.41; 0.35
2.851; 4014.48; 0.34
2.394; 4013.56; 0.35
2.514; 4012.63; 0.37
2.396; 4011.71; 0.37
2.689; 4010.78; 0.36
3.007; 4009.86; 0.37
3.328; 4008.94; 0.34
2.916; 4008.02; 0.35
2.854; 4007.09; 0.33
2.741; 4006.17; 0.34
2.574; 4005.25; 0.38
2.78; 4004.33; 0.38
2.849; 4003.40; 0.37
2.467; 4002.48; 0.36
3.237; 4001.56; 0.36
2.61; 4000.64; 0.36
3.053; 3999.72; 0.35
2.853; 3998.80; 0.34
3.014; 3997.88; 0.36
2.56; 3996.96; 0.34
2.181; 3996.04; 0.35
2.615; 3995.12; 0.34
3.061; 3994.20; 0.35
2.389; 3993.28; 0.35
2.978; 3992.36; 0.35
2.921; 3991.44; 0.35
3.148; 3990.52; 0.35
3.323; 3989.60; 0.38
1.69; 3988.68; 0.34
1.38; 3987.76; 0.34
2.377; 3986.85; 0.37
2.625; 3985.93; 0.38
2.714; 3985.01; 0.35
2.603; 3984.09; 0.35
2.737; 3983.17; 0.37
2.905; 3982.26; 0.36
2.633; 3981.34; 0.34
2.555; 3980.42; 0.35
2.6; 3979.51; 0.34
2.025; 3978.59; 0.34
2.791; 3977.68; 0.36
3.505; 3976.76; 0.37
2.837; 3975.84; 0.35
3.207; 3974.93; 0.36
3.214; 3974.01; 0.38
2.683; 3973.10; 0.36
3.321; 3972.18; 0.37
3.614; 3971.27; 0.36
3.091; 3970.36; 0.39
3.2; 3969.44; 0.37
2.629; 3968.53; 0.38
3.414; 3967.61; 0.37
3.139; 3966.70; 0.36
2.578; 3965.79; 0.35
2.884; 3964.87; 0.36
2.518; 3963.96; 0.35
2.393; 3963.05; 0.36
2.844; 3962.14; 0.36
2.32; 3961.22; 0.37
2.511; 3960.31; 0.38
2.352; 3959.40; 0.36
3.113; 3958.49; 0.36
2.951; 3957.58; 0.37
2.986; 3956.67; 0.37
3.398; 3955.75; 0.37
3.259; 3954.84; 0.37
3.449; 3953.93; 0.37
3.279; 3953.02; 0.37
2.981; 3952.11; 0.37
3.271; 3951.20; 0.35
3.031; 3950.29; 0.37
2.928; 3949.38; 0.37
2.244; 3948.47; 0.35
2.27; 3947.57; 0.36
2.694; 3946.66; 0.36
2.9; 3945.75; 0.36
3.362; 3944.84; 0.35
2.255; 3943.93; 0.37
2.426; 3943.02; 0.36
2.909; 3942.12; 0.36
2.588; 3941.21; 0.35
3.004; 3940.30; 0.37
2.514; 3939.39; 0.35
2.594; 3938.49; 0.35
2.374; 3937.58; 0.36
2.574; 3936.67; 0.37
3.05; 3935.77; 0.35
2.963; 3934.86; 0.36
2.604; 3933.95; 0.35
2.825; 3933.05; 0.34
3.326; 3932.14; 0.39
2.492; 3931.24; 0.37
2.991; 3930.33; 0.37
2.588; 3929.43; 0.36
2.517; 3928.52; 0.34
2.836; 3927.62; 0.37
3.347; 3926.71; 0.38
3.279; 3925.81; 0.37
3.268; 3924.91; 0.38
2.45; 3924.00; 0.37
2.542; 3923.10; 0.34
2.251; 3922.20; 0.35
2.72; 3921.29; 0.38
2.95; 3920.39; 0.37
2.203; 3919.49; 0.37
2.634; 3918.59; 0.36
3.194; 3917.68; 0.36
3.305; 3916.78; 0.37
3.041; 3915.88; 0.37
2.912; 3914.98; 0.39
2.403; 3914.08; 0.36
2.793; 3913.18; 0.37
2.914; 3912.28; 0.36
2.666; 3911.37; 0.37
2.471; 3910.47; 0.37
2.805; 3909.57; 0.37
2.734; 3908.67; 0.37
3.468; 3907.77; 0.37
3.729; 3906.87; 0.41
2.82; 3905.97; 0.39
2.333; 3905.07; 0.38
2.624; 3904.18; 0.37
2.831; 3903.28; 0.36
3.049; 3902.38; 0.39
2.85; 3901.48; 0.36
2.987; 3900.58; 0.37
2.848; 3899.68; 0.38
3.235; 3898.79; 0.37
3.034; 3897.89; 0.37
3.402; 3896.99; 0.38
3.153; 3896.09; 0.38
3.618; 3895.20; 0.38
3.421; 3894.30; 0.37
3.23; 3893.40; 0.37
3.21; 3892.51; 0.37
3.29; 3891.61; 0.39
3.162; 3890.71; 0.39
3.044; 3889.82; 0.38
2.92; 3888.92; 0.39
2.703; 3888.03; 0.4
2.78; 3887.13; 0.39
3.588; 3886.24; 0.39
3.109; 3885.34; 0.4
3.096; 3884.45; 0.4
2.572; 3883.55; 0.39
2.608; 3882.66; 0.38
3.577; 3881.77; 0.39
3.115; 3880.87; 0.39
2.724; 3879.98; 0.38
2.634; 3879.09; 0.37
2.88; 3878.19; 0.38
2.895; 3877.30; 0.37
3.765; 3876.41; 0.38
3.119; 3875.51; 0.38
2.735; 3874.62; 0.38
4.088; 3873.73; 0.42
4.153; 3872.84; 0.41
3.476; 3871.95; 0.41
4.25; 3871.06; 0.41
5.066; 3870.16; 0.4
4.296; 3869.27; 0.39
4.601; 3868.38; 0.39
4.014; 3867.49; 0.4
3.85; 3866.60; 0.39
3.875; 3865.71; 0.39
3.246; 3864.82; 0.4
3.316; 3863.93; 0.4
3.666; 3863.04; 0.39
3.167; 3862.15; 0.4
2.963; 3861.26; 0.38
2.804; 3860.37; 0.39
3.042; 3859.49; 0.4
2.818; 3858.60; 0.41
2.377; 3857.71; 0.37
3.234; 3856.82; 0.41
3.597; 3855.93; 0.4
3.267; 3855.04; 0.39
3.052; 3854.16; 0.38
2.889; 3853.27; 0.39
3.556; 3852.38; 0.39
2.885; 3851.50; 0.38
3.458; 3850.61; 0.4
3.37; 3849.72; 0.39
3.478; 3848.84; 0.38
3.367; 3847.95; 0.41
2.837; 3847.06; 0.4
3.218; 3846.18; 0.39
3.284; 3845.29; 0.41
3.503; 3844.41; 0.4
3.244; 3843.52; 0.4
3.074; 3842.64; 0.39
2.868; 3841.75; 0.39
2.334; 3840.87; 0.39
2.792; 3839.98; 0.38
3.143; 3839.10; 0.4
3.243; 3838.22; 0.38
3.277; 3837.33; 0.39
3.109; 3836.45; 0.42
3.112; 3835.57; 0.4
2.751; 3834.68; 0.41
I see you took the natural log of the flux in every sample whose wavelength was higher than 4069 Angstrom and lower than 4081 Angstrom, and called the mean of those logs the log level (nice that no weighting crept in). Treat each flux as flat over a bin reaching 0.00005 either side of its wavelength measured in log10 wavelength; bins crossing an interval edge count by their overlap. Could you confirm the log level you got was 1.10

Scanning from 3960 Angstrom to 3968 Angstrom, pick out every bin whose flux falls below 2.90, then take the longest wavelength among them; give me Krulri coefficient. 3965.79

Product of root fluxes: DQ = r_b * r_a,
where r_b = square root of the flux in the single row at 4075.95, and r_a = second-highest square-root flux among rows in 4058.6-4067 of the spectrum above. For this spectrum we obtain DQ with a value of 2.94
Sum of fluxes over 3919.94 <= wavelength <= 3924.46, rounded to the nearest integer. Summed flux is 13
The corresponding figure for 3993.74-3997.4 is 10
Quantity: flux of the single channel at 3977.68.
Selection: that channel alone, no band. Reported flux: 2.791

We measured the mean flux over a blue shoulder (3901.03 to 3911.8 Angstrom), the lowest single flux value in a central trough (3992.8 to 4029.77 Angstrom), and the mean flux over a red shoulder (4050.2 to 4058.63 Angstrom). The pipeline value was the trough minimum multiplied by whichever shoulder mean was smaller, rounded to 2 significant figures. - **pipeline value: 6.2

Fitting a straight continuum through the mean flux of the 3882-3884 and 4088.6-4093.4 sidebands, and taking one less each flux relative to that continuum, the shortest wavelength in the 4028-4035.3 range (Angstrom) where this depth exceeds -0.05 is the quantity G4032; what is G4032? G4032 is 4028.37 Angstrom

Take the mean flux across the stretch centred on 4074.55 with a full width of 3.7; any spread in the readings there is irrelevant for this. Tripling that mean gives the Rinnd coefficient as 9.8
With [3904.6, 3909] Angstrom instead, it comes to 9.1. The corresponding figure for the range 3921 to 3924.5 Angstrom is 7.5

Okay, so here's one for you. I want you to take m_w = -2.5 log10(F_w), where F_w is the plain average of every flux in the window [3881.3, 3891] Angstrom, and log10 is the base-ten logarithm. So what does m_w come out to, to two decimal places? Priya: -1.20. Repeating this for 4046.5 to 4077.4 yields -1.17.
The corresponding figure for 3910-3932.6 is -1.12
